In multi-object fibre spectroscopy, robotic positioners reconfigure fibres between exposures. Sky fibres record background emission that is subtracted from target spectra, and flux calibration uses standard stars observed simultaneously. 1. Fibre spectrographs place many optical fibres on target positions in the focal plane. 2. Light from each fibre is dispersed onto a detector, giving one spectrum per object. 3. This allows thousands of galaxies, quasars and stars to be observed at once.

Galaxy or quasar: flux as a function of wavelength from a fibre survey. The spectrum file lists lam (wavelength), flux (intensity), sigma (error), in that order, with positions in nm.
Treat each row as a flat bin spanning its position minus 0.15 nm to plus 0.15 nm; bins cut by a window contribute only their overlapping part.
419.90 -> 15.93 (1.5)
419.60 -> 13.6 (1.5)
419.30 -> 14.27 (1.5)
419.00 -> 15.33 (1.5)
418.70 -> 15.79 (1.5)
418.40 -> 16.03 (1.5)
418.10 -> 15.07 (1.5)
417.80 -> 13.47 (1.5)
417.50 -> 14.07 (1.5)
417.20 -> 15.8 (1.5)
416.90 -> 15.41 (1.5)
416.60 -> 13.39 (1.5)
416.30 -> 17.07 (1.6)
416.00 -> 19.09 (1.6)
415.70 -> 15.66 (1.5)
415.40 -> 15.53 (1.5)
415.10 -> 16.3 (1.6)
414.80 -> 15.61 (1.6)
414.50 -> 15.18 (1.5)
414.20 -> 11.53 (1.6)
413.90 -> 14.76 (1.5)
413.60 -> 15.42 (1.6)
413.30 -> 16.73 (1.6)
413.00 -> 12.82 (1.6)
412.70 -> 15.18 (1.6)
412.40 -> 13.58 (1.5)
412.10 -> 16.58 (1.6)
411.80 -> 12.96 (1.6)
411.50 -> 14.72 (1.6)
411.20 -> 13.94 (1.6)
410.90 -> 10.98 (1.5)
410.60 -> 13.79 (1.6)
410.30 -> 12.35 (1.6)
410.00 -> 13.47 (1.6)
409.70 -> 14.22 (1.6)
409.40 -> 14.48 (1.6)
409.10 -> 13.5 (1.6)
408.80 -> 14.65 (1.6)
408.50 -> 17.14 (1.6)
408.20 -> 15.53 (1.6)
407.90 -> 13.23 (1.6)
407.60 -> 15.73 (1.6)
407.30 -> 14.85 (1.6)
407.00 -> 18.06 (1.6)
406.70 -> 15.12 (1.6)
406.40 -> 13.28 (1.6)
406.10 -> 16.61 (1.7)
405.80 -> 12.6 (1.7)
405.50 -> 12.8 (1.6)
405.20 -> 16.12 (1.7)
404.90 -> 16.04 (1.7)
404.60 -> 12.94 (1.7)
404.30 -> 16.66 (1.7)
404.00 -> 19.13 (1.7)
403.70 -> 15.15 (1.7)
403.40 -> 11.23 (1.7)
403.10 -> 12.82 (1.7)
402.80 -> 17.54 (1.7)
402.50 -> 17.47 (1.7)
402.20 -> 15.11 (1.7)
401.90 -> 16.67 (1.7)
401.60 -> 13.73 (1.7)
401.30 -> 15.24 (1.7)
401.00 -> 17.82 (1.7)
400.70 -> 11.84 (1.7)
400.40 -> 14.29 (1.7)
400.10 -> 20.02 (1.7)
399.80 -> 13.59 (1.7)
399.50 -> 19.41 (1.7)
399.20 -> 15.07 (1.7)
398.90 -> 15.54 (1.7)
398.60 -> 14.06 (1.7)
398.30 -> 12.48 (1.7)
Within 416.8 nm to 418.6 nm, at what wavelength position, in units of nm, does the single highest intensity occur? 418.40 nm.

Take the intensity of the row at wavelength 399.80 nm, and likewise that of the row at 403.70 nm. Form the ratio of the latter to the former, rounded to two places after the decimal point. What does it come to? 1.11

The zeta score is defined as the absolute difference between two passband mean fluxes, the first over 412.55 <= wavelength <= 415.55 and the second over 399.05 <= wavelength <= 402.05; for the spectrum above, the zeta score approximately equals 0.86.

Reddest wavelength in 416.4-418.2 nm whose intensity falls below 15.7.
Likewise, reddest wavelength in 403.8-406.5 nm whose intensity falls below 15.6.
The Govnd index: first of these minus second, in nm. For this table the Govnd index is 11.70 nm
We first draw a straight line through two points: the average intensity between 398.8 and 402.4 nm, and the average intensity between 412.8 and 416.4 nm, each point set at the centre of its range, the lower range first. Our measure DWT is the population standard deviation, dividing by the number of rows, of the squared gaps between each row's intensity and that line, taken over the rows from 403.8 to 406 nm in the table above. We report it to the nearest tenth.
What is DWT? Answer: 4.5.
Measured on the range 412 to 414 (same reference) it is 2.4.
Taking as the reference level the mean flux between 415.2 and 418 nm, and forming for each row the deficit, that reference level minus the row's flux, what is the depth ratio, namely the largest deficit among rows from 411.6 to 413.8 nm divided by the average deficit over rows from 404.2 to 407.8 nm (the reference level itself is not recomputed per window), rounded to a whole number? 6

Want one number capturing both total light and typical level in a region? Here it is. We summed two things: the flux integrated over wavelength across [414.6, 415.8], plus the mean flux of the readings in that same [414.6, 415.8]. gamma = 34.7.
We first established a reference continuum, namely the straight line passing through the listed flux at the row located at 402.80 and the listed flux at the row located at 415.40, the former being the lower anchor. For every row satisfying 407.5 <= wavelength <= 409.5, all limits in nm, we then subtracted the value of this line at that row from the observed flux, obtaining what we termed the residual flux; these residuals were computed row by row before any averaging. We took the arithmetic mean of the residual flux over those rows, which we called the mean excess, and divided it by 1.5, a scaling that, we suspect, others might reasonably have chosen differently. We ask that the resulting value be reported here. -1.16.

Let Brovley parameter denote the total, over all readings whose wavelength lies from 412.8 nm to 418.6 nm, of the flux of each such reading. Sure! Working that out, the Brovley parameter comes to 289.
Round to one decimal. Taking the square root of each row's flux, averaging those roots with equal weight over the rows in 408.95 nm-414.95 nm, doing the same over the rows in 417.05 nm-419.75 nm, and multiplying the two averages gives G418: 14.4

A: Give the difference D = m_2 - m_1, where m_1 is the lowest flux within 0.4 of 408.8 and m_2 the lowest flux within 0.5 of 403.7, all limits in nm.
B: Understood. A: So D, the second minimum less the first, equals -2.3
